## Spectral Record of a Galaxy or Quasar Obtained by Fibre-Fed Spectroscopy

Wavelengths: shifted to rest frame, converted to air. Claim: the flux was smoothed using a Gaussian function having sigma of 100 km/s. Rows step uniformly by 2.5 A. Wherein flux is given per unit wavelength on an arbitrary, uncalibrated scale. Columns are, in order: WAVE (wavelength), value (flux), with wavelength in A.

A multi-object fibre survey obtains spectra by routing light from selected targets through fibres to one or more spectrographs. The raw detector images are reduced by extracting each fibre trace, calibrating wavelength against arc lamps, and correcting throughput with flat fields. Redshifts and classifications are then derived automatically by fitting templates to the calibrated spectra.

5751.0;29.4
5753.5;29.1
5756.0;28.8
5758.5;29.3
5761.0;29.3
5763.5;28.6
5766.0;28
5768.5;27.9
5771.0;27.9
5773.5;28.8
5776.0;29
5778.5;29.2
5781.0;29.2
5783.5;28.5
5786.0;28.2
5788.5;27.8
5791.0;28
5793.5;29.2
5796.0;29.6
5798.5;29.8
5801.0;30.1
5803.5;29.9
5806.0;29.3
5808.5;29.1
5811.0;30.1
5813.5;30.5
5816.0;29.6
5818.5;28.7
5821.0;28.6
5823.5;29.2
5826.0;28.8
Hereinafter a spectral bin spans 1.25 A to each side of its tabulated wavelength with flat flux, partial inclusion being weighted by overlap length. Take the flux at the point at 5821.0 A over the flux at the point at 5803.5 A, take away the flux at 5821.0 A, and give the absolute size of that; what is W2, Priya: 27.6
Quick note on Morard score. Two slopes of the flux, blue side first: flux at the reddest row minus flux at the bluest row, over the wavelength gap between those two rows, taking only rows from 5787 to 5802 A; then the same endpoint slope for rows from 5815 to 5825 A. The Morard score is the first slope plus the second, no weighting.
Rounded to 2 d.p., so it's 0.13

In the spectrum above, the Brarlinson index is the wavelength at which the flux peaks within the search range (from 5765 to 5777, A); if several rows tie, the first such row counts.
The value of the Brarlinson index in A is 5776.0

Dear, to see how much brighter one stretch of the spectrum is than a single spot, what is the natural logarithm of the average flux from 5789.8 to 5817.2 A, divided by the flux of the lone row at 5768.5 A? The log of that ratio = 0.06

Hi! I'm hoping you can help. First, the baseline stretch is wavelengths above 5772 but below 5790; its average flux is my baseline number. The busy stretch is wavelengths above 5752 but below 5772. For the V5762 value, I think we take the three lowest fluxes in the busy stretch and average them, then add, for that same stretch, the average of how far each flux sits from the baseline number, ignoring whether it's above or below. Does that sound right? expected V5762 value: 28.4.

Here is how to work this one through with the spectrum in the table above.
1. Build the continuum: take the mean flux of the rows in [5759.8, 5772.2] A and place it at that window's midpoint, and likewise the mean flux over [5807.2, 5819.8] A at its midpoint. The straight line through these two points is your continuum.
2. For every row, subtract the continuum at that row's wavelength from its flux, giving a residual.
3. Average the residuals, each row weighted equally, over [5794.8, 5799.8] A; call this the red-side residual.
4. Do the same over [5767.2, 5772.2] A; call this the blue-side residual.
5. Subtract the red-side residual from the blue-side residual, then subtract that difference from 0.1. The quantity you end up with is 1.2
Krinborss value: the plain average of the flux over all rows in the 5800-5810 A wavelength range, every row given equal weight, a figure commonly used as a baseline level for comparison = 29.6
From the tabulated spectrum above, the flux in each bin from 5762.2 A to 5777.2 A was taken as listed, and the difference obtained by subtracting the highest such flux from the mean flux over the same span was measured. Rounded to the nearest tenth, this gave -0.6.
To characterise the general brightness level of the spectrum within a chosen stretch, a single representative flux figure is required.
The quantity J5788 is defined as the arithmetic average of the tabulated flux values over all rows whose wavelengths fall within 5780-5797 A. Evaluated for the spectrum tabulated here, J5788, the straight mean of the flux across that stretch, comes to 28.6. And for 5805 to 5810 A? 29.2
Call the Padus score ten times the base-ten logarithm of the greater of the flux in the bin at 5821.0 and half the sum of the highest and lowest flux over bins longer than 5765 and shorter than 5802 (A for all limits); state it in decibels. 14.6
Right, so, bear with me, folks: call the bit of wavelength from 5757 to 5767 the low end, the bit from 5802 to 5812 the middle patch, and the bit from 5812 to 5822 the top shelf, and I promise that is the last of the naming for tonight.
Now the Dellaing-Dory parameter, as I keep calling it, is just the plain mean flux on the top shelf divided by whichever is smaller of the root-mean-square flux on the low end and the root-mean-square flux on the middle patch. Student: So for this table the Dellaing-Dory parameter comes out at 1.02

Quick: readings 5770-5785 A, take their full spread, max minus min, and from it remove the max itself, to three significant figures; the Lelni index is -27.9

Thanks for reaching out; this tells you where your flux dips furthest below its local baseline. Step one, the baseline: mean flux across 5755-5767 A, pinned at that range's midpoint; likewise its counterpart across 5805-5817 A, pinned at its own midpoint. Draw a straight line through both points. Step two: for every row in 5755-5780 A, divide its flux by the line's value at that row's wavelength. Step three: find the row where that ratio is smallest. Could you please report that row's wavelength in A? 5771.0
